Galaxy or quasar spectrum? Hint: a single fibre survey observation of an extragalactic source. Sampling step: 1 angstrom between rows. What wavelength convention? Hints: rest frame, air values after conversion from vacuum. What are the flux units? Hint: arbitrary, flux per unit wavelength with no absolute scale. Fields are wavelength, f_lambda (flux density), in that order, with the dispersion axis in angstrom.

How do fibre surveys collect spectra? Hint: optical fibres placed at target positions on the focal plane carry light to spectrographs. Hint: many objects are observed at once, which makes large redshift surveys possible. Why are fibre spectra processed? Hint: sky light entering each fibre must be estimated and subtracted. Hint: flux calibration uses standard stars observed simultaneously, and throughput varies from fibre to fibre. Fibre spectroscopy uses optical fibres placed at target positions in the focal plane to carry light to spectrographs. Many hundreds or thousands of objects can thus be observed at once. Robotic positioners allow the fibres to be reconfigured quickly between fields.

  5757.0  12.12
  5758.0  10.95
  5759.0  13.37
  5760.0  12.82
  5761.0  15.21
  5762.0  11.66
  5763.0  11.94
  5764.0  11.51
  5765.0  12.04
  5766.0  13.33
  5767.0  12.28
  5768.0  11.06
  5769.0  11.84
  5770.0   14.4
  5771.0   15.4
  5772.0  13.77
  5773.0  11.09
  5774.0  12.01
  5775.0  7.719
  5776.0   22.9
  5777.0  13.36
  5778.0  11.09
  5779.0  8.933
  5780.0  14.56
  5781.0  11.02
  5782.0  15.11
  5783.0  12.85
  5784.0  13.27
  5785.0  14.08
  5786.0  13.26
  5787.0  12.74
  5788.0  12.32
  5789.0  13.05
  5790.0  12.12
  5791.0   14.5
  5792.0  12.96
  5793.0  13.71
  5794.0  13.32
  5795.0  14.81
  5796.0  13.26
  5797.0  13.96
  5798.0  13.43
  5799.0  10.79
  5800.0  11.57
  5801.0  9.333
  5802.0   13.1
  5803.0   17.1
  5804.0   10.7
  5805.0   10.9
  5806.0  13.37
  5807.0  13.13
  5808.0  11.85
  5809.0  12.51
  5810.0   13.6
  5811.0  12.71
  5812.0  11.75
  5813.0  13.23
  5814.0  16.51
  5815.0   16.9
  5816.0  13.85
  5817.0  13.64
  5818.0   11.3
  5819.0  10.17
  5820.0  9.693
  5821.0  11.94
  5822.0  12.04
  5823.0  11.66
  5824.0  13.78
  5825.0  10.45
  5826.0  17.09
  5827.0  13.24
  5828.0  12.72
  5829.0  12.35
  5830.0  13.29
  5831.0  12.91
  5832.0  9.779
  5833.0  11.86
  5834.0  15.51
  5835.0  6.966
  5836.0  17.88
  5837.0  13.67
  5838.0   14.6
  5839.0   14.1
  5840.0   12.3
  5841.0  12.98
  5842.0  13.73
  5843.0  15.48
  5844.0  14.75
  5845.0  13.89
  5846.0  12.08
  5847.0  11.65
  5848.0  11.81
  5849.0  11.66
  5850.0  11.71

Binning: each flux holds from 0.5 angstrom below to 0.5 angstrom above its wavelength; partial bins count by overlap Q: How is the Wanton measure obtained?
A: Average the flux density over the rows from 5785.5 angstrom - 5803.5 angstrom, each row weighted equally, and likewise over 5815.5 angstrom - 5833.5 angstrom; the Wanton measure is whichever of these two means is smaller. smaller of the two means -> 12.3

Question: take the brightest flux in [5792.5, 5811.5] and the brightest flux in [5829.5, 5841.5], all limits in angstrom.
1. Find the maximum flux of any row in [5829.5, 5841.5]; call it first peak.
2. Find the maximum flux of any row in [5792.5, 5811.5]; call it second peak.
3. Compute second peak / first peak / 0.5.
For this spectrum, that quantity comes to 1.91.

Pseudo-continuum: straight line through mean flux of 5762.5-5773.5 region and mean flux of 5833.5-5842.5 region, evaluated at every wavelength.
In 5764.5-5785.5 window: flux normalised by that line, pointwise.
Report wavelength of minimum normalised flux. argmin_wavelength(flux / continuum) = 5775.0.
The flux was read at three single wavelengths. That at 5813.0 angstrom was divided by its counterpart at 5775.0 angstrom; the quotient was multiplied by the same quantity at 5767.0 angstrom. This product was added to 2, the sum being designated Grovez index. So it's 23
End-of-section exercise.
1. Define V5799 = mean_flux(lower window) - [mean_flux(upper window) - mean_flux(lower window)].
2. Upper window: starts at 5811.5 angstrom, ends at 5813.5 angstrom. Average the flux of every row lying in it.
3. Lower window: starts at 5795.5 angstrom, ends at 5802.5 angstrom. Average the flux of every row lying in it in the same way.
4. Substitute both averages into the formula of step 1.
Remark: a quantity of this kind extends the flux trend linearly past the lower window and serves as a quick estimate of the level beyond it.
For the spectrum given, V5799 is 12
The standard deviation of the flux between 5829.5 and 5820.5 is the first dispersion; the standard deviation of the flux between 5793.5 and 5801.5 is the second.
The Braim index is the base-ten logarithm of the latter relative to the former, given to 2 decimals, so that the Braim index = -0.01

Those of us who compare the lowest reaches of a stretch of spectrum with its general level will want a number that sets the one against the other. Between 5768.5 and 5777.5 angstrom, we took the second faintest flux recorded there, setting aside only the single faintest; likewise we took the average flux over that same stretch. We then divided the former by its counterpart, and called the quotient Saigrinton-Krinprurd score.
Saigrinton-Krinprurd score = 0.81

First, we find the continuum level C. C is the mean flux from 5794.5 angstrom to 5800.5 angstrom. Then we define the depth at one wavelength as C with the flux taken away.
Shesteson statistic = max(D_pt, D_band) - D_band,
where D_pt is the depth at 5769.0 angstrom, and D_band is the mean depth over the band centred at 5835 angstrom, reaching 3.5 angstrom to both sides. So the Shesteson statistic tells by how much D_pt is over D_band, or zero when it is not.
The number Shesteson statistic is 1.1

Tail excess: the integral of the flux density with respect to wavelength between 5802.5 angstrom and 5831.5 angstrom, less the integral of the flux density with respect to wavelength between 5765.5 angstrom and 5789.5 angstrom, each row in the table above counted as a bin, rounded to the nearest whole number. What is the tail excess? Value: 63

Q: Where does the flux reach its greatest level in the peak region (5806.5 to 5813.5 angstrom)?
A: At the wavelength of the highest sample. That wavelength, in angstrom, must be 5810.0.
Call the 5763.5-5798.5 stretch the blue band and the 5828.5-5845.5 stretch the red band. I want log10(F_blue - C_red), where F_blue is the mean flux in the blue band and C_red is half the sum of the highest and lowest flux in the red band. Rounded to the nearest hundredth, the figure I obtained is -0.20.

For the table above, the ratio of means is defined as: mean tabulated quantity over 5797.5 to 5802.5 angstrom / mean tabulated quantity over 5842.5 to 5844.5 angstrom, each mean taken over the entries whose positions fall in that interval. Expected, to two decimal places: 0.77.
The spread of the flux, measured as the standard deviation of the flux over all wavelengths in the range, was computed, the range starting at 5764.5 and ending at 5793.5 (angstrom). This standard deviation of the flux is 2.5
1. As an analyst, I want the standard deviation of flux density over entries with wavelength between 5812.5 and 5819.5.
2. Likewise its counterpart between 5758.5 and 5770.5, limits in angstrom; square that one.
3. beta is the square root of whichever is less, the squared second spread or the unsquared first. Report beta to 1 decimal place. 1.2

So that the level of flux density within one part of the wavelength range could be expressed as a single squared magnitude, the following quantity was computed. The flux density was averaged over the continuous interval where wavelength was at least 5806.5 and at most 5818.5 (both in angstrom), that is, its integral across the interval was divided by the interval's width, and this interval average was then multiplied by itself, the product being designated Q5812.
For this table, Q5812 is 180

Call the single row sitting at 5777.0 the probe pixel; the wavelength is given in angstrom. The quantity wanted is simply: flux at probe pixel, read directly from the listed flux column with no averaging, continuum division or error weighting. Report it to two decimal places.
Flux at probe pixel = 13.36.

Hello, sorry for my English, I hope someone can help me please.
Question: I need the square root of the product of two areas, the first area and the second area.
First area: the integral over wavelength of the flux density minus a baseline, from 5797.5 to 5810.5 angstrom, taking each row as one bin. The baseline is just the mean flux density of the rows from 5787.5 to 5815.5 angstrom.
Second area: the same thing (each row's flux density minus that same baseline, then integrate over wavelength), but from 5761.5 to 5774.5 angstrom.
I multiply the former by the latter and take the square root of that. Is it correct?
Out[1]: 8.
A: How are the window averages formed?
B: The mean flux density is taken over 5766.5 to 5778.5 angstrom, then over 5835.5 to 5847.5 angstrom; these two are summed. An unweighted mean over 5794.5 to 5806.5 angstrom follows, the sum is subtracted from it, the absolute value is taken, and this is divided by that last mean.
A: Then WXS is 1.13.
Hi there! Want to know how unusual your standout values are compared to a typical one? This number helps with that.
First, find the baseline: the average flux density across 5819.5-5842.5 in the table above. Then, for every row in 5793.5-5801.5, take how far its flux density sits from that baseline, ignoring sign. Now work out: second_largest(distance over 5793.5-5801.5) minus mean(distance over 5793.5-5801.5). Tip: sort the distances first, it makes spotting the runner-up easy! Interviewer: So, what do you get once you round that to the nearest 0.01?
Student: 0.58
